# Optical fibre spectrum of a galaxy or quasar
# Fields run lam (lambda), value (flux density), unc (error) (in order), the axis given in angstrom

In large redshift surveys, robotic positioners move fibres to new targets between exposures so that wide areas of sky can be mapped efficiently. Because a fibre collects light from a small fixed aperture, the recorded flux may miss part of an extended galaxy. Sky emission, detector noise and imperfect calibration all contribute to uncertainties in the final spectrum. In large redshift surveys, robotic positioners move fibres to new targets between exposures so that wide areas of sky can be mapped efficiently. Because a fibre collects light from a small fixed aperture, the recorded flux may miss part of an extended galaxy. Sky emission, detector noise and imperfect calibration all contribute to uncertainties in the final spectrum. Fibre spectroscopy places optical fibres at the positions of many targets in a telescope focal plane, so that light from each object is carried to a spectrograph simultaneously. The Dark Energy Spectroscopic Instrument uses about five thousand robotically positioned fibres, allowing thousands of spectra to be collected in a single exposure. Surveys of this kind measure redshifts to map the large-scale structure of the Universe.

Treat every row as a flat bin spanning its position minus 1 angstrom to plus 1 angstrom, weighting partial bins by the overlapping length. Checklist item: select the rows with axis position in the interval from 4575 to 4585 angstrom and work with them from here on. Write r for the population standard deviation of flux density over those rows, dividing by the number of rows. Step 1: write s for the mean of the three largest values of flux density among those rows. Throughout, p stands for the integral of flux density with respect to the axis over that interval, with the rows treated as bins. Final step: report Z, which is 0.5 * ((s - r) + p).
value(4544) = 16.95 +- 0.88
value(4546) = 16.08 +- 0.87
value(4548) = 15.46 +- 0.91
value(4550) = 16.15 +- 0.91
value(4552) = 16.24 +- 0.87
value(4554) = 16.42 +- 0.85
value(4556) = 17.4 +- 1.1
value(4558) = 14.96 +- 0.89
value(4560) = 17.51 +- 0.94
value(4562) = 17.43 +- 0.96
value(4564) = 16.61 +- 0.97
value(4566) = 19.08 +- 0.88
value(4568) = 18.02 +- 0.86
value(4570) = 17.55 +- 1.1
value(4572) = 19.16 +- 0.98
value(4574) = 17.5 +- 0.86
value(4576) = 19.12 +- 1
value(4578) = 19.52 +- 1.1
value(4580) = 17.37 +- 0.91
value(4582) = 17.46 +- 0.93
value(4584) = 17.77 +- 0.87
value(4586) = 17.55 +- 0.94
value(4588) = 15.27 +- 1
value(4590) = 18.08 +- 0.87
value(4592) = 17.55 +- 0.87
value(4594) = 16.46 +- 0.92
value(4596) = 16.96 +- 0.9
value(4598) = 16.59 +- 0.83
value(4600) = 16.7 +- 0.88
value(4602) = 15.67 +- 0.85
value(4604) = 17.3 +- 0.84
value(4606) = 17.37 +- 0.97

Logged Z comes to 100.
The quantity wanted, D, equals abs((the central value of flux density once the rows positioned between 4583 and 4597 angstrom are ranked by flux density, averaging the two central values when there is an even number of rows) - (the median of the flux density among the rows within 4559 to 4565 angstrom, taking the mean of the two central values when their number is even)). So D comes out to 0.1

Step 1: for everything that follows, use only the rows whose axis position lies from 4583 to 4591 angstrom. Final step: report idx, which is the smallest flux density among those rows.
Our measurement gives 15.27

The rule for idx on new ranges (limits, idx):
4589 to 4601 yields 16.46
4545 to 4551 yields 15.46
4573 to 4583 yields 17.37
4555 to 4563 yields 14.96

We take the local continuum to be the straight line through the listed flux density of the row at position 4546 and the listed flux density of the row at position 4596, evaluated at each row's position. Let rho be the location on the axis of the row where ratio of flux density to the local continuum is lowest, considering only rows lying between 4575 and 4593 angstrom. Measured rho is 4588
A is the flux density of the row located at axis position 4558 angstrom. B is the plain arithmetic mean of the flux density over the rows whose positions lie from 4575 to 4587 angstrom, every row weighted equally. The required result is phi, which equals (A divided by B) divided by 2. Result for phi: 0.41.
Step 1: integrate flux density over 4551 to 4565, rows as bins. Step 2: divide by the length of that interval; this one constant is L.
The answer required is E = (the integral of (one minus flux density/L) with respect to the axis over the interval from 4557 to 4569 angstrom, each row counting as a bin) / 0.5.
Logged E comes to -0.9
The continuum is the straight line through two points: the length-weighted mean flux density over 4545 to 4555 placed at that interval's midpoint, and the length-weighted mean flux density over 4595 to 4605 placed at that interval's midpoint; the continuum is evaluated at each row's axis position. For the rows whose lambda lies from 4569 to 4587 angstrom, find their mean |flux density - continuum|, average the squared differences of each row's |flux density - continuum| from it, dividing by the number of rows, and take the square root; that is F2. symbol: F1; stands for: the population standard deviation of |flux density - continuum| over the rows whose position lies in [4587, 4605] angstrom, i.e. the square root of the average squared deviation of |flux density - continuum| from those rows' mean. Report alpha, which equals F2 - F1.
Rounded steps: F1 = 0.53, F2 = 0.85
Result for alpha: 0.32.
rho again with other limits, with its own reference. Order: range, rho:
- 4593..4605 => 4602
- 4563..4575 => 4564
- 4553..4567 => 4558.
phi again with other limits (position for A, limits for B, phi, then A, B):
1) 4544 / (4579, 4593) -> 0.49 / 16.95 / 17.3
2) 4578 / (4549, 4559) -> 0.60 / 19.52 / 16.2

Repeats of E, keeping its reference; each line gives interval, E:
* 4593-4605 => 0.1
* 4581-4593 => -0.9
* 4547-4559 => 0.8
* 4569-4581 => -2.5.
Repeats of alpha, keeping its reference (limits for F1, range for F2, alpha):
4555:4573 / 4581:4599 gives -0.24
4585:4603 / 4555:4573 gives 0.21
